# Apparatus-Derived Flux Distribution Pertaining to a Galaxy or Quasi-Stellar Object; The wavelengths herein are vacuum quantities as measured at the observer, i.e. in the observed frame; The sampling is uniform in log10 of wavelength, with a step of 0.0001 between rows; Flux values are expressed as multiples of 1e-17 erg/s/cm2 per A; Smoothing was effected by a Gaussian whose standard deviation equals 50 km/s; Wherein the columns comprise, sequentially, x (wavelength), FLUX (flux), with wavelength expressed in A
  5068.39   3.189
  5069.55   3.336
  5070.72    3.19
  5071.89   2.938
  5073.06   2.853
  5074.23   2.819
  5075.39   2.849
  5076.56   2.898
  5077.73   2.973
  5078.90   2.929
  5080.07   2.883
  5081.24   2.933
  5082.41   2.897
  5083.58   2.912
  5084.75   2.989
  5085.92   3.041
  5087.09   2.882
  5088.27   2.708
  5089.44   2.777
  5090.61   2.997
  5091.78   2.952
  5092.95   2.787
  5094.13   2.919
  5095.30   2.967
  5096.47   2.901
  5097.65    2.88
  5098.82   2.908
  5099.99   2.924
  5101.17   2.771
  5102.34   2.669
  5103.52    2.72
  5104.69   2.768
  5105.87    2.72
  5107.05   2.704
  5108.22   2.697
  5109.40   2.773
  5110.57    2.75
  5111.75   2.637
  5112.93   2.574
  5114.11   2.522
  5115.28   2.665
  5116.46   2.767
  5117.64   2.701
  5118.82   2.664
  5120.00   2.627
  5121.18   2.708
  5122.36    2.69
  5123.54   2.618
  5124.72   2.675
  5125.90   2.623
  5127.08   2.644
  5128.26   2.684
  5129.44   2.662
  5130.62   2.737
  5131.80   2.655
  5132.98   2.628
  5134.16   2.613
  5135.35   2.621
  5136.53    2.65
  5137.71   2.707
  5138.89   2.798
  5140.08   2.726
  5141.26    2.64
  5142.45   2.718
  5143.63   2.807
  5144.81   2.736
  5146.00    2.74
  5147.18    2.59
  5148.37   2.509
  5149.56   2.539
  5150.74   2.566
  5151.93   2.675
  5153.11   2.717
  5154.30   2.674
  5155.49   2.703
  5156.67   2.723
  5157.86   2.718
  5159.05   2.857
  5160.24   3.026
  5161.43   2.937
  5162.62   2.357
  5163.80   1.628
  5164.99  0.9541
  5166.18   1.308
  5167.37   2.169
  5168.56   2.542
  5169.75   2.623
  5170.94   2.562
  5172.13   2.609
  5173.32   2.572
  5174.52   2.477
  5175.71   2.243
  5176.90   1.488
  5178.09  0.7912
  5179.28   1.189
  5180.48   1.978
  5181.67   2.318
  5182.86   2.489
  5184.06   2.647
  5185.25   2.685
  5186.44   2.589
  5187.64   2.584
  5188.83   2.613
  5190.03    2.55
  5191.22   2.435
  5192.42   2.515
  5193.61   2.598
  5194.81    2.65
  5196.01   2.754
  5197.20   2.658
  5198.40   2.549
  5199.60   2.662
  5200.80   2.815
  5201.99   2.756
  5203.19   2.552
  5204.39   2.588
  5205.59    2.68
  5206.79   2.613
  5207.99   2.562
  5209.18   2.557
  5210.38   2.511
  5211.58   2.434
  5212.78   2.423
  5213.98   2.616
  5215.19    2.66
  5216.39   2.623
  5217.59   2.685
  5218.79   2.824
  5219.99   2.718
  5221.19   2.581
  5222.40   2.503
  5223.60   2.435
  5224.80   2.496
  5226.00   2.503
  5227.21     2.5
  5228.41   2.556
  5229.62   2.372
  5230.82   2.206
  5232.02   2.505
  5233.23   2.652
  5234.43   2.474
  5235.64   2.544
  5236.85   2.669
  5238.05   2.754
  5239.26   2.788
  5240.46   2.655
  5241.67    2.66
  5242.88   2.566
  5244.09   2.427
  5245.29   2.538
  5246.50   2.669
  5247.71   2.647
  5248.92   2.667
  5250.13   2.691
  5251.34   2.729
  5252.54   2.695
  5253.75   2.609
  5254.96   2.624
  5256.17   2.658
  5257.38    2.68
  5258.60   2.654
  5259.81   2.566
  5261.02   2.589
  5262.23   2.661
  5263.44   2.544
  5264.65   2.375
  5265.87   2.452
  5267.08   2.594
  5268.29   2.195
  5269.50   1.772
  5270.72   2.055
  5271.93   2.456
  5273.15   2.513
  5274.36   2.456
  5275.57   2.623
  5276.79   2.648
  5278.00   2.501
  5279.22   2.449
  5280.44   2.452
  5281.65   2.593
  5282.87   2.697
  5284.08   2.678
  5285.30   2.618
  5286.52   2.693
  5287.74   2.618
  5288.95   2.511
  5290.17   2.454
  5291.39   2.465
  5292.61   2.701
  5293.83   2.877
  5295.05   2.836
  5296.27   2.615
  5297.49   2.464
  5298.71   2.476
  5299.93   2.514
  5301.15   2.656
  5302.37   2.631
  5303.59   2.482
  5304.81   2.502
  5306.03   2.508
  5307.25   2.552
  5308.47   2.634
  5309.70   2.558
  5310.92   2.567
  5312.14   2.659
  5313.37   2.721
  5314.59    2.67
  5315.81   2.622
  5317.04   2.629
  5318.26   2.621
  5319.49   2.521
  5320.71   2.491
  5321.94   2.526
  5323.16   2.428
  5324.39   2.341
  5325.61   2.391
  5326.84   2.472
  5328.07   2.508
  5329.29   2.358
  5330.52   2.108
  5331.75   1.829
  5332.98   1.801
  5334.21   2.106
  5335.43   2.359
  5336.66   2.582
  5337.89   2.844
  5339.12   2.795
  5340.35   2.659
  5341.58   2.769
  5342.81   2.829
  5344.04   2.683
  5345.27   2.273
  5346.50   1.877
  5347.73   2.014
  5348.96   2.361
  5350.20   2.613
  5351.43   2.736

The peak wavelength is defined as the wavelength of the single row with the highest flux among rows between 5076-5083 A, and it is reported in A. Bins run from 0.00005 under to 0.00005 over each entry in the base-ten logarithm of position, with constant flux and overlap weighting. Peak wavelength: 5077.73 A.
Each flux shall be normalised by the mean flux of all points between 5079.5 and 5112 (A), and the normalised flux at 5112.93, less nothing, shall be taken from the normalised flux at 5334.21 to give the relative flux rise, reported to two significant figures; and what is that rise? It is -0.16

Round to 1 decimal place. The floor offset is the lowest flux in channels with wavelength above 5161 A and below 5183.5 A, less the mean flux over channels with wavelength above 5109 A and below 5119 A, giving -1.9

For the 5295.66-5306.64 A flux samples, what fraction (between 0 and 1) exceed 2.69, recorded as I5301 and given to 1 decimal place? 0.0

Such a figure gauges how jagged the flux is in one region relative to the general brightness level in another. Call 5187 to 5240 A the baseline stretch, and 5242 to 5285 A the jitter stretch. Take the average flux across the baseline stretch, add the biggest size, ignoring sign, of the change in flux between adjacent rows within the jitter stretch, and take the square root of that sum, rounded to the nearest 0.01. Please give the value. 1.73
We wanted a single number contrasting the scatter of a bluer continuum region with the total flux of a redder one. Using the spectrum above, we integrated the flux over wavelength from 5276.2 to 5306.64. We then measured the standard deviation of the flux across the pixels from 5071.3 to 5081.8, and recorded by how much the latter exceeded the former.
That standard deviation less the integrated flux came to -79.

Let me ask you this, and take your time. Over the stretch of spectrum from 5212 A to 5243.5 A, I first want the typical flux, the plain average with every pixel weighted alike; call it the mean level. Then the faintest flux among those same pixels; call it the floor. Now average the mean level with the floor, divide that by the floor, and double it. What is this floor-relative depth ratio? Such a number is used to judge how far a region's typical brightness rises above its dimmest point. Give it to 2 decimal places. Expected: 2.17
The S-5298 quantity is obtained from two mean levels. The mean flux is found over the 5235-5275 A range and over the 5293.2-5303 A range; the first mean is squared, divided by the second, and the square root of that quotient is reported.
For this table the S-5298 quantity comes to 1.571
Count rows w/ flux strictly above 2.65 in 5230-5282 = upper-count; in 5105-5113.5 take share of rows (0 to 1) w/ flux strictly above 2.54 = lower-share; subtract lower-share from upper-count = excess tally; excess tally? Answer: 14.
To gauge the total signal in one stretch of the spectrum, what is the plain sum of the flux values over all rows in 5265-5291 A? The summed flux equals 52.0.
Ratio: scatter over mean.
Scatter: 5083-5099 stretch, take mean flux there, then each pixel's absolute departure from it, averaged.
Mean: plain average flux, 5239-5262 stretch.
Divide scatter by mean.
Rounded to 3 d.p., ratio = 0.026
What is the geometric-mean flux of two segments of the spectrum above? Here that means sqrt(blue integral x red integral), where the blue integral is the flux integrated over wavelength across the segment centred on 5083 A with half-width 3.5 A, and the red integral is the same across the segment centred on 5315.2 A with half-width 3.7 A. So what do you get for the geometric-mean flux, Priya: 20.1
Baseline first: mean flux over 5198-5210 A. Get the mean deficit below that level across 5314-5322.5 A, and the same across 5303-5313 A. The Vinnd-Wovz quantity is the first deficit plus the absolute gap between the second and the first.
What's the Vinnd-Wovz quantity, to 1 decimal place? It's 0.1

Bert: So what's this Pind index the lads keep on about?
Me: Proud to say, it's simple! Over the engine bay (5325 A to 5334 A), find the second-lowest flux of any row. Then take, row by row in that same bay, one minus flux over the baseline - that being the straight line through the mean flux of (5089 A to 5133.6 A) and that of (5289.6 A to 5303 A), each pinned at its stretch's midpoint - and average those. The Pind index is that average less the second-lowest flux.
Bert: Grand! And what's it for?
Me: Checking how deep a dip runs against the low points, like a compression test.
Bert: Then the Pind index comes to -1.68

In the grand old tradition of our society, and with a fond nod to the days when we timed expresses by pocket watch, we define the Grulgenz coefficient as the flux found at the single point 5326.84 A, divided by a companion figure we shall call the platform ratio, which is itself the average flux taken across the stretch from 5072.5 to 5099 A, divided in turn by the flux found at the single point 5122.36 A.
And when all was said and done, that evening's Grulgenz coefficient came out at 2.29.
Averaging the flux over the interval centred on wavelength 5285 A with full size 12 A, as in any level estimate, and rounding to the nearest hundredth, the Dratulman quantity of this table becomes 2.58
